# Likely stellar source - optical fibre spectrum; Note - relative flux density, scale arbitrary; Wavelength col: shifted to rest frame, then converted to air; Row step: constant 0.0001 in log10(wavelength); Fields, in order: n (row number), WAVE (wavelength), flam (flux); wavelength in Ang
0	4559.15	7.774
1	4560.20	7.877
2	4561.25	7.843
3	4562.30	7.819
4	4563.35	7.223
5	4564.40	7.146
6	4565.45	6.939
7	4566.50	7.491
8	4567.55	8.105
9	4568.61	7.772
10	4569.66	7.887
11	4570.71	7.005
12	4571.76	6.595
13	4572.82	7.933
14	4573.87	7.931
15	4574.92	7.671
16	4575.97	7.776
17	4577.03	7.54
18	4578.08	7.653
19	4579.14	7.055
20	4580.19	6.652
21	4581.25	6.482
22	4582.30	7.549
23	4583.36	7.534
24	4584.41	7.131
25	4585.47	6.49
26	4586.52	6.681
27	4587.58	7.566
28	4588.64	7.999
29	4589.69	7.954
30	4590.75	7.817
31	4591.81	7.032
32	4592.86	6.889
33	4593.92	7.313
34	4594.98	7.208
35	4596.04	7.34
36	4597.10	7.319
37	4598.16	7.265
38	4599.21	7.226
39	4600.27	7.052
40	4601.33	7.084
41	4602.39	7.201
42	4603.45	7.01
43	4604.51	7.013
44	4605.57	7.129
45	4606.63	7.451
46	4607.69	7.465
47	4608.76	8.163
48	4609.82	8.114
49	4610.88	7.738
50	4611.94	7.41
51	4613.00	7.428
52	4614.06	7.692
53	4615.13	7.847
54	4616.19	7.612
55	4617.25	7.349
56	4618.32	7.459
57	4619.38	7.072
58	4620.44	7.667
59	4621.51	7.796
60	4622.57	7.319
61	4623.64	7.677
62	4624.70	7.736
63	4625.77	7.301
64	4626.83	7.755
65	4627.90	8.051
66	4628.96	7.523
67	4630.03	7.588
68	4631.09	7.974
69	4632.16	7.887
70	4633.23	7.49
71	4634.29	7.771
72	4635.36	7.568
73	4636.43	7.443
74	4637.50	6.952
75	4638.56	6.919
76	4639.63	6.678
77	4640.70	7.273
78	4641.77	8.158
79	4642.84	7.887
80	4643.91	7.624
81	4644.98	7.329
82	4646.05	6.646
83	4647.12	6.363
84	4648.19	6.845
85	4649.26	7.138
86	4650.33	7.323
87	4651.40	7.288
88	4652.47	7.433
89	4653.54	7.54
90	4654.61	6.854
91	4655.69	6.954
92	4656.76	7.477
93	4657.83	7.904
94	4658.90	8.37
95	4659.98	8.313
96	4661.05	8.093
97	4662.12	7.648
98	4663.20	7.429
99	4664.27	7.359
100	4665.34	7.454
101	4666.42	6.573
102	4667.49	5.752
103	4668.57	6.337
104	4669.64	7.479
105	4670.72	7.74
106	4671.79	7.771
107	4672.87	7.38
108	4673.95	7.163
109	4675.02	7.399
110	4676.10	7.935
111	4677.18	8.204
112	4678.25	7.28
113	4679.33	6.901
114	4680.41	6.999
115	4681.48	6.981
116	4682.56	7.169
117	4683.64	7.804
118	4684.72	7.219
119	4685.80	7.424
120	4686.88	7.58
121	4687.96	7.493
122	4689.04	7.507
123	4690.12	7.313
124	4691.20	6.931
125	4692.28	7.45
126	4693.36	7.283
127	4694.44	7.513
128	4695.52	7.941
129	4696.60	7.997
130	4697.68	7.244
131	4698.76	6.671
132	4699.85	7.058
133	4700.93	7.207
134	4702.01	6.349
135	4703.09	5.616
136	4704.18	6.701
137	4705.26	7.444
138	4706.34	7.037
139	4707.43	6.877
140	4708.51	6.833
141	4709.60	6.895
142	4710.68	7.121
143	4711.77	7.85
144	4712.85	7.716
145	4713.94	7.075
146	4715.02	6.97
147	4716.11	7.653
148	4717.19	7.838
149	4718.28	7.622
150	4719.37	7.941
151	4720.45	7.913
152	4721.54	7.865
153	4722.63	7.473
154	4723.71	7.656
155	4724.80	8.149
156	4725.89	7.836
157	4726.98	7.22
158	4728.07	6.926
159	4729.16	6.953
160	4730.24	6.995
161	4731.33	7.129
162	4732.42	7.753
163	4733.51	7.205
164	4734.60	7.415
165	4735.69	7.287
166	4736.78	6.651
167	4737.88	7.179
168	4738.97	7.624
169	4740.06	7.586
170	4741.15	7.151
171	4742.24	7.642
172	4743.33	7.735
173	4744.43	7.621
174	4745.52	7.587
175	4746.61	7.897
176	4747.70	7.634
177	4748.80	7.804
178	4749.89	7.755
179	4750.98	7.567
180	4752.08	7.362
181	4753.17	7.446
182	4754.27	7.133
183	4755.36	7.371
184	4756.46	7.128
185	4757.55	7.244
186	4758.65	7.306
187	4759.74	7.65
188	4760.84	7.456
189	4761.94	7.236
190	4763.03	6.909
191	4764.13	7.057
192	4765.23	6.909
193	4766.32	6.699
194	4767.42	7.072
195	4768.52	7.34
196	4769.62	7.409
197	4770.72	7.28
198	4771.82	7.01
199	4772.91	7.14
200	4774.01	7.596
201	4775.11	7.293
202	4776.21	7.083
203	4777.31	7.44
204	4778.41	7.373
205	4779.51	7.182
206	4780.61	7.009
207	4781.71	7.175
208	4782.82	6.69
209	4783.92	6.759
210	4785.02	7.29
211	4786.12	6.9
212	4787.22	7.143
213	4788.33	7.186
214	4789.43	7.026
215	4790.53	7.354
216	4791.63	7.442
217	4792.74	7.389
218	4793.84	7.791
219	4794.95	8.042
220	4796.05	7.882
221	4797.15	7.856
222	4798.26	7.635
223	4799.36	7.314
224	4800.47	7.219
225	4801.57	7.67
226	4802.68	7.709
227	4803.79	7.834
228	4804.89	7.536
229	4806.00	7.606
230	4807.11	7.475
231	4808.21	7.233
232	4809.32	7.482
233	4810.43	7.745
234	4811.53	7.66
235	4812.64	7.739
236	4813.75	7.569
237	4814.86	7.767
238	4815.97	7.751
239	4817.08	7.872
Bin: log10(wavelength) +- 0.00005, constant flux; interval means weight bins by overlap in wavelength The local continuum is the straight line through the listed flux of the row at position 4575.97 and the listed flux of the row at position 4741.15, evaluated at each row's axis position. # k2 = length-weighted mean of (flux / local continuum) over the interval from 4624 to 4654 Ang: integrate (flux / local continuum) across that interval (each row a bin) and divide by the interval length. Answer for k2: 0.98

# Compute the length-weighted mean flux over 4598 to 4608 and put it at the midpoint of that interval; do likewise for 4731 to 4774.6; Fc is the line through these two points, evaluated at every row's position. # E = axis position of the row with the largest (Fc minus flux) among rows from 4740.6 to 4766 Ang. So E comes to 4765.23 Ang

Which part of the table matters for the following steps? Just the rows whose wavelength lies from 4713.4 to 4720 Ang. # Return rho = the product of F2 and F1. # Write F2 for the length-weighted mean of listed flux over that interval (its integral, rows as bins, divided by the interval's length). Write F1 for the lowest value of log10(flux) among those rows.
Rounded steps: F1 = 0.843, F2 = 7.53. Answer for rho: 6.35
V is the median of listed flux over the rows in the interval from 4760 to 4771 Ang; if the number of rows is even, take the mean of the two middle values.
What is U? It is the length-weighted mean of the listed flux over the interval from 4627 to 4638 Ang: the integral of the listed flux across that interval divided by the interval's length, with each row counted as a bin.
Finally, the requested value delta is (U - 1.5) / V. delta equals 0.86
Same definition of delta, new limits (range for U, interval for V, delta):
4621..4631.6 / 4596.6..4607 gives 0.86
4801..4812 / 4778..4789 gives 0.85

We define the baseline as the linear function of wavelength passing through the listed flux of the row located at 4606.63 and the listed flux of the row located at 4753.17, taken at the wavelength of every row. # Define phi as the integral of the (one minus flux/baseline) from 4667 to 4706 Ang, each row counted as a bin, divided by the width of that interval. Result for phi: 0.029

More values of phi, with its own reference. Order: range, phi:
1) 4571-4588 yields 0.026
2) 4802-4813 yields -0.021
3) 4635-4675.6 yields 0.018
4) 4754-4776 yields 0.032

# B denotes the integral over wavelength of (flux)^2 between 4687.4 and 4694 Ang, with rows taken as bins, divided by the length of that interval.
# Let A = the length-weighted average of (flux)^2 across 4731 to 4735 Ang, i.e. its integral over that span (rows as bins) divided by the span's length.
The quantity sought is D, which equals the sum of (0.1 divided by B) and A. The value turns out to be 55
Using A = 54.6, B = 53.8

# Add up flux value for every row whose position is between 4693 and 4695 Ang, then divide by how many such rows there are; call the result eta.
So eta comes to 7.40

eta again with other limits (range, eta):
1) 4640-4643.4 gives 7.77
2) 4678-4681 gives 7.06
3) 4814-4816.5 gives 7.76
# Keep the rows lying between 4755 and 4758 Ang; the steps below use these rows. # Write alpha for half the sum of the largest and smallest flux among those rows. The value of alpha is 7.25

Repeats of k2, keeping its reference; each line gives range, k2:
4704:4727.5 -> 1.03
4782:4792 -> 1.02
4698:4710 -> 0.93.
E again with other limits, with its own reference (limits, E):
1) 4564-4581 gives 4571.76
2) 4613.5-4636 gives 4619.38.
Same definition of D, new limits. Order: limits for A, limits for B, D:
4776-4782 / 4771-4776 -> 52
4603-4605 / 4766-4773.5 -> 49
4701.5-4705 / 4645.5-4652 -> 40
